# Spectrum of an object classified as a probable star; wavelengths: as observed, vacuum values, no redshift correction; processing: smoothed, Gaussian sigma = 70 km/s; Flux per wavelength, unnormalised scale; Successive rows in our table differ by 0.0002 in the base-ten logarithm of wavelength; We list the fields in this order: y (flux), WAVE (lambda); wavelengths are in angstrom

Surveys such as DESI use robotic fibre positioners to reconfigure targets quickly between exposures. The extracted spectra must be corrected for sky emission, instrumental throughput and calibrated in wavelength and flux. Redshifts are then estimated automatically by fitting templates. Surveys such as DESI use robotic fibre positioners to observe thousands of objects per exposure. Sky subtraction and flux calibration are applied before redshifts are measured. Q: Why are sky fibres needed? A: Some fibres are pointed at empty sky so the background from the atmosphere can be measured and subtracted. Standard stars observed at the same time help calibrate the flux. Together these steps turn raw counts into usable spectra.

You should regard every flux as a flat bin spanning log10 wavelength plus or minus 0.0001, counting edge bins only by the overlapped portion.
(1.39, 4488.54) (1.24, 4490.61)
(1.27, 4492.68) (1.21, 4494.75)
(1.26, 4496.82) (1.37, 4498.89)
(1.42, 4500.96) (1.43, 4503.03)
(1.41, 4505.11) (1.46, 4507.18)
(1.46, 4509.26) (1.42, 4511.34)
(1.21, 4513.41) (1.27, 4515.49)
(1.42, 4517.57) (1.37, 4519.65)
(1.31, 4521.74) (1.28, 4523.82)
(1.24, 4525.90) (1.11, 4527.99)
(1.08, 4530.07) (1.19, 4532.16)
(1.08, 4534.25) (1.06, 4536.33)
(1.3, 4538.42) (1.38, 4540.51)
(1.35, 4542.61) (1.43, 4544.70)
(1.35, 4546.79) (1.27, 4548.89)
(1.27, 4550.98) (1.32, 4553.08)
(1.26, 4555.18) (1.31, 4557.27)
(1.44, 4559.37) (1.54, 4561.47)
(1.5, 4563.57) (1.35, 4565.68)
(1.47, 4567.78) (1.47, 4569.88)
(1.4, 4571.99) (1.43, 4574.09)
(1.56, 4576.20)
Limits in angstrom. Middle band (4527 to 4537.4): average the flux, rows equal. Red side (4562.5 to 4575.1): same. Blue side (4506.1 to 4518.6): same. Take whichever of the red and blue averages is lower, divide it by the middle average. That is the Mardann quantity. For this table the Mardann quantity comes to 1.24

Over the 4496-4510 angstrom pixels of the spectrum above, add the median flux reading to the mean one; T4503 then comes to 2.82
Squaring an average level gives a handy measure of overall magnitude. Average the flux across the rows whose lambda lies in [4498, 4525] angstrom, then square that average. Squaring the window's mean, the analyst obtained 1.88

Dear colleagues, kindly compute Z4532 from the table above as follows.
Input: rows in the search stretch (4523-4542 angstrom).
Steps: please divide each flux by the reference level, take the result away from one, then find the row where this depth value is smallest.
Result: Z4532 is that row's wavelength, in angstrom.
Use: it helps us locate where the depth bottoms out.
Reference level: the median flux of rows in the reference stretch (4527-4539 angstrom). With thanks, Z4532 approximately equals 4540.51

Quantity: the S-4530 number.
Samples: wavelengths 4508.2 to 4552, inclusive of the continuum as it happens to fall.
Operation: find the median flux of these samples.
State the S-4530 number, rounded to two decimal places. 1.28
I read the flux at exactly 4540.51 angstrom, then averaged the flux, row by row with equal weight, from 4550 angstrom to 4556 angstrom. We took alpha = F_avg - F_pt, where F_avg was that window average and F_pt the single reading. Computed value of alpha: -0.10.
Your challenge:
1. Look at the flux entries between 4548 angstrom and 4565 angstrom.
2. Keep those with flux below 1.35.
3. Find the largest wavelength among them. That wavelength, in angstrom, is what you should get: 4557.27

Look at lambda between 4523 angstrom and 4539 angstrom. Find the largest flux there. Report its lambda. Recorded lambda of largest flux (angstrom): 4538.42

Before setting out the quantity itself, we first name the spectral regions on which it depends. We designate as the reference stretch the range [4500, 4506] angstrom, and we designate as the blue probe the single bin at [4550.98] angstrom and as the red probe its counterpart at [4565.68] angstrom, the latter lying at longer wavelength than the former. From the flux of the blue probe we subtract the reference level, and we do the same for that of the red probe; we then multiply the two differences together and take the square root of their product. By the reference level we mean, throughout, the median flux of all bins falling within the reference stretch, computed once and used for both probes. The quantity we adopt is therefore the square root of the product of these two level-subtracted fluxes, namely 0.10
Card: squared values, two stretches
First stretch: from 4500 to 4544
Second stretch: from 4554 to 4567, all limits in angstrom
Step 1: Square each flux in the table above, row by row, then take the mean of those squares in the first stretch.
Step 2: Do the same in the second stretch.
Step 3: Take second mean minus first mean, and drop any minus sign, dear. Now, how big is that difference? 0.27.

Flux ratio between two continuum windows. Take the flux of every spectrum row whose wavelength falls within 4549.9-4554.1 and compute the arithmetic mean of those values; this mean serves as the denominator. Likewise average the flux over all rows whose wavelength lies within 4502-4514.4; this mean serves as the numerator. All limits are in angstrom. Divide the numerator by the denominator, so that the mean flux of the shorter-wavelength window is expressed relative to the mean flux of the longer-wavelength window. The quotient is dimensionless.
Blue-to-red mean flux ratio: 1.08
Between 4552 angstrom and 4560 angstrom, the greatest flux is 1.44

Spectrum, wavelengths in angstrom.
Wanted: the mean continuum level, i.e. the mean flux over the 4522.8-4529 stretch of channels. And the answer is 1.21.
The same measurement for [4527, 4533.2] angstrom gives 1.13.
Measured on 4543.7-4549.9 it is 1.35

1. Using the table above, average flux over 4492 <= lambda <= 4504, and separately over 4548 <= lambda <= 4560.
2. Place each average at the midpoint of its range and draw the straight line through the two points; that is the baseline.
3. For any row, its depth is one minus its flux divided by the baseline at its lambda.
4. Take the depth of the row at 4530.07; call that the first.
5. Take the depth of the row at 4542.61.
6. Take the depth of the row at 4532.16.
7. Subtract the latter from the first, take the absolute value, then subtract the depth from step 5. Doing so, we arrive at 0.11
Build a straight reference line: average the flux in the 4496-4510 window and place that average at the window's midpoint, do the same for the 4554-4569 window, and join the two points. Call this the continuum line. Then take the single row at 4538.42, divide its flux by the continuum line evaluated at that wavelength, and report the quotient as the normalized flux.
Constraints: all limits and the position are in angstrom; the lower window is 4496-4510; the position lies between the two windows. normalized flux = 0.92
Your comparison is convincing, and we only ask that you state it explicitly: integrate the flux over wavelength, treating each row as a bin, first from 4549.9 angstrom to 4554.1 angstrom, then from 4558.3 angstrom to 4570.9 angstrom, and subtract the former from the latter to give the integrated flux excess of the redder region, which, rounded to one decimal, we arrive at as 13.0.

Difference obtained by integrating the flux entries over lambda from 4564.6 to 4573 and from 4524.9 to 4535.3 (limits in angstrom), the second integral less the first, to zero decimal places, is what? 0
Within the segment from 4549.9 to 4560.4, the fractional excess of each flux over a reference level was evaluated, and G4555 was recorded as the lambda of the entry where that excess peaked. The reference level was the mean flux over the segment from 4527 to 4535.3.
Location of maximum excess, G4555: 4559.37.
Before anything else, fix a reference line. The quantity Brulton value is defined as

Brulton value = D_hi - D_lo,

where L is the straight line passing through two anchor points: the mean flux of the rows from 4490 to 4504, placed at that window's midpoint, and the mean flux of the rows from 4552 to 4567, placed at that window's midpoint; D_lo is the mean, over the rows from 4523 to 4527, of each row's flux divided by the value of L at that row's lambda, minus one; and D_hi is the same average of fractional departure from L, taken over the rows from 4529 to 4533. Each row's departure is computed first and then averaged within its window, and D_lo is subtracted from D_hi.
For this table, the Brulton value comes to -0.10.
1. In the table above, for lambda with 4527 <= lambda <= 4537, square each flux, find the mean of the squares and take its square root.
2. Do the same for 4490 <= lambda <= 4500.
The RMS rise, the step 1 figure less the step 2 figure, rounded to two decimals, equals -0.17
